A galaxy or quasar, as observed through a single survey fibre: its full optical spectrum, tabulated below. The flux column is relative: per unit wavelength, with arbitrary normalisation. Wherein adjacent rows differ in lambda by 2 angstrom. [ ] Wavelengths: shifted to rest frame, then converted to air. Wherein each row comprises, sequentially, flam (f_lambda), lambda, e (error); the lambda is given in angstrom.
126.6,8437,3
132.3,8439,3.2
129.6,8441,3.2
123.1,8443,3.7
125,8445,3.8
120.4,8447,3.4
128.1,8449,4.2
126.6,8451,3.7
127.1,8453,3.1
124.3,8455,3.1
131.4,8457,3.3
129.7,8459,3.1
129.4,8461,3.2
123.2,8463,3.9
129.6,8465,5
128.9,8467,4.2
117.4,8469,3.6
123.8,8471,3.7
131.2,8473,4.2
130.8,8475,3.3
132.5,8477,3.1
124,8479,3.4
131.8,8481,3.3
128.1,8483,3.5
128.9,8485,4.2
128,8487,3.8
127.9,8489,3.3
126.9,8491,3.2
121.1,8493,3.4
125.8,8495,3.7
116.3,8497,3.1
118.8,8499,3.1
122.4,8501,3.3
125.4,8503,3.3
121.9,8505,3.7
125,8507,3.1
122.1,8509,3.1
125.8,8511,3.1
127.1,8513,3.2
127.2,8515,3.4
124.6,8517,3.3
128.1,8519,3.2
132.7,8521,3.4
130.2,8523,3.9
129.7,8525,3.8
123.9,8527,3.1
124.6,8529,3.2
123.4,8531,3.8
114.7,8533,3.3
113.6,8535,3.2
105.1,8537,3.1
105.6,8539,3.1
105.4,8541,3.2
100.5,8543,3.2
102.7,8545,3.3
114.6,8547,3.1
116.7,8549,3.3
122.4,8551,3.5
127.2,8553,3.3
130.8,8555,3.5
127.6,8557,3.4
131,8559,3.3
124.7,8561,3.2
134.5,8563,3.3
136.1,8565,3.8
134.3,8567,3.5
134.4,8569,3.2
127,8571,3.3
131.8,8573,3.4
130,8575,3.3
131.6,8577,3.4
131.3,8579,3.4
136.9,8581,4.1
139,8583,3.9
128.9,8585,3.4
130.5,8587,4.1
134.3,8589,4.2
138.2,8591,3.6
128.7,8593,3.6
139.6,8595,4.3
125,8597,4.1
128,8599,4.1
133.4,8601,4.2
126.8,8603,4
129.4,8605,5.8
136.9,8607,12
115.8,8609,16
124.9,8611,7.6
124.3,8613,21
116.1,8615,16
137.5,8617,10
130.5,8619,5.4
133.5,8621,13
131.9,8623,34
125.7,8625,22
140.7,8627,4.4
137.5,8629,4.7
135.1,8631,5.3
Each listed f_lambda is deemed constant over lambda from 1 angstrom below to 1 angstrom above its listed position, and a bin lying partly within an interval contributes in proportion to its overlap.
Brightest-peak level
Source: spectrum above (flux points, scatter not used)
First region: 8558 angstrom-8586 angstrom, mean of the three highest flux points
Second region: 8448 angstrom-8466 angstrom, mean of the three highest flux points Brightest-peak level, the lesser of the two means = 130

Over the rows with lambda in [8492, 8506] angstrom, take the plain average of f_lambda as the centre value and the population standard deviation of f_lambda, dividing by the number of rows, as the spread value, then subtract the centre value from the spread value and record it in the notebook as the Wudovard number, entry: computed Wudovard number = -119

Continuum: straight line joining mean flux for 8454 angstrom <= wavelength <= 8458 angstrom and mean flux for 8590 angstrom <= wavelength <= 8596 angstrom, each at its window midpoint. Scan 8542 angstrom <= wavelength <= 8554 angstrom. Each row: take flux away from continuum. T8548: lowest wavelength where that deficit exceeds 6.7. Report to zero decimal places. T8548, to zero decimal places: 8543 angstrom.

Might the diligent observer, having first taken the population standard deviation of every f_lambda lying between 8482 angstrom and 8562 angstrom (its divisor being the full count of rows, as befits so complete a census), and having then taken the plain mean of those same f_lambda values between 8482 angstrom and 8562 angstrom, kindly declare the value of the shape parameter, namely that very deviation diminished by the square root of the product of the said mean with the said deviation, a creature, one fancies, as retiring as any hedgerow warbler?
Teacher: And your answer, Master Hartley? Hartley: -23.5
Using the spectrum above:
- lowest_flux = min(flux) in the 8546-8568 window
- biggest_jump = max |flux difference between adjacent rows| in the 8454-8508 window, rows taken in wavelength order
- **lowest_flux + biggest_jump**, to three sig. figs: 126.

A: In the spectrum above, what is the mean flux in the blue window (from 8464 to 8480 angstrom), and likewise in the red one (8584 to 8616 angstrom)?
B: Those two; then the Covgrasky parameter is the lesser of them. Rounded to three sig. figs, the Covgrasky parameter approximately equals 127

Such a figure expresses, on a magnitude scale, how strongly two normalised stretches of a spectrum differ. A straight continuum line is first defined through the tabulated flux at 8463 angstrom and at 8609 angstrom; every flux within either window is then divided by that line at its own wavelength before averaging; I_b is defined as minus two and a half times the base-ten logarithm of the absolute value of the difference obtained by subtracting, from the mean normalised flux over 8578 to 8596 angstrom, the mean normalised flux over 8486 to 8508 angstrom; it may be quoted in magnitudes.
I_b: 2.2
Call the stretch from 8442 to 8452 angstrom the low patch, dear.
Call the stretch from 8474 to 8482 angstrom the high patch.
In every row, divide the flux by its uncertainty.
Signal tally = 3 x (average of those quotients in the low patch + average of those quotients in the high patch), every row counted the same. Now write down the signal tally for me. 219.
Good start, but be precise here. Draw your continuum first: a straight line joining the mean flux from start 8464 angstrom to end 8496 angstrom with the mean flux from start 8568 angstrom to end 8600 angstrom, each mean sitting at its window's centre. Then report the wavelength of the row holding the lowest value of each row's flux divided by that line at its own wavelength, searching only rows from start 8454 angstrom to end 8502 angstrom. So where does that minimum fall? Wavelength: 8497 angstrom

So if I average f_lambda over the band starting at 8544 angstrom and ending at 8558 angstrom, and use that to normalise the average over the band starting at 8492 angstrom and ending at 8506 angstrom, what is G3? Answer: 1.01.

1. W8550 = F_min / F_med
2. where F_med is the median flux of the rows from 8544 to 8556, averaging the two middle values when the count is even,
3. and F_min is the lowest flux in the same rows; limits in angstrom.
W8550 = 0.859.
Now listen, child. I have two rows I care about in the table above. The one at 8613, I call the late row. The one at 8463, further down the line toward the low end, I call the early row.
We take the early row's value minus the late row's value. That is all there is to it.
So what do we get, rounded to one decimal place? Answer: -1.1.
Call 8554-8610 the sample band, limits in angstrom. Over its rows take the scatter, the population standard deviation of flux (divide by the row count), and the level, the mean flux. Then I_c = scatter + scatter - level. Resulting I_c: -121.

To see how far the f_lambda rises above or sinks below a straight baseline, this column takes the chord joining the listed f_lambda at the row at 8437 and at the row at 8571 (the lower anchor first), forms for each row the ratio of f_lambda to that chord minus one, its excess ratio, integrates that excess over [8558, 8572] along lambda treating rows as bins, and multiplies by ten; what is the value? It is 5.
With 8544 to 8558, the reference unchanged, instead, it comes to -7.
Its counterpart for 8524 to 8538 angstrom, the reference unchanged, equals -8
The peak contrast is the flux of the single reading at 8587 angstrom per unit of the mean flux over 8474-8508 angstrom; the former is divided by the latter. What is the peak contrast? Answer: 1.04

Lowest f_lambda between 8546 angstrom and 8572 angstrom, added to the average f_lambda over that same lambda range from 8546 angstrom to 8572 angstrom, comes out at 242.4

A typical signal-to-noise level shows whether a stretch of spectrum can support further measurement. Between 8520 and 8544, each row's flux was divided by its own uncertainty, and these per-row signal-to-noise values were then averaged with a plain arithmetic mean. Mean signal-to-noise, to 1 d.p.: 35.0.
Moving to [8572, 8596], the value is 36.1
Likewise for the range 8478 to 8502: 36.5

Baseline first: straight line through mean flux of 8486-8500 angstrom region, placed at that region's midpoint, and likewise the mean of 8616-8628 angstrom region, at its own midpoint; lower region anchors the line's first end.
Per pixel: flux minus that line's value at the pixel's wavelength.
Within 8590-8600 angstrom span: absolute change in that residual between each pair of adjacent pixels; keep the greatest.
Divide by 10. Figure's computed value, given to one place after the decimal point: 1.5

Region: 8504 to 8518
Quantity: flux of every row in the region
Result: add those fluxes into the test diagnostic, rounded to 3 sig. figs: 874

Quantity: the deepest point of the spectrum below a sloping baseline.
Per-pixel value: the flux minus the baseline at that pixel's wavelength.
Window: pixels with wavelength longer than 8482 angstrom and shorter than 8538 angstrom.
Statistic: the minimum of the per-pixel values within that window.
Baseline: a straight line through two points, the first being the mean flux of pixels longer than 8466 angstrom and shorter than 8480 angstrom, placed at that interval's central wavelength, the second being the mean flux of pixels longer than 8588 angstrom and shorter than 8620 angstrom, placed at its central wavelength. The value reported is -23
